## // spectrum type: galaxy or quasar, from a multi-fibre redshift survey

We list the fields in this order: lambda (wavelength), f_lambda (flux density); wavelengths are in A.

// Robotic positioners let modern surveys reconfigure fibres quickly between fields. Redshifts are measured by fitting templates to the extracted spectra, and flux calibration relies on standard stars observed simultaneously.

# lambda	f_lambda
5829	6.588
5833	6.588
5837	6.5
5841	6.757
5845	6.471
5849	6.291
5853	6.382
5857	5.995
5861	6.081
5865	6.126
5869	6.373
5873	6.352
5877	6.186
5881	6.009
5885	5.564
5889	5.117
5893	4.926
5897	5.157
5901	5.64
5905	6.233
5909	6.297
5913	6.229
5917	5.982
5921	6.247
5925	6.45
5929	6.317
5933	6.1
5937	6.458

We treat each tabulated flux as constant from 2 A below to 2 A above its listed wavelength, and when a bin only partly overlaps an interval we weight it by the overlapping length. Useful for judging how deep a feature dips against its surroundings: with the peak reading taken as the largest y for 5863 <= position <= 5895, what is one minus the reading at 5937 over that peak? -0.013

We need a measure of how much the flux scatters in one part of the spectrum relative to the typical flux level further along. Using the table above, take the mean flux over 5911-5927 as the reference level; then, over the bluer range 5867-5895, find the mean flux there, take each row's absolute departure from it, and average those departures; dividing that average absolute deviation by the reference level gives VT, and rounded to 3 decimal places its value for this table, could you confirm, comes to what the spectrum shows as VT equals 0.081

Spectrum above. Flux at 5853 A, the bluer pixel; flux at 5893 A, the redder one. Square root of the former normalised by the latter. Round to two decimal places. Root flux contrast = 1.14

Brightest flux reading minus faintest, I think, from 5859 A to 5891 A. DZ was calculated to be 1.26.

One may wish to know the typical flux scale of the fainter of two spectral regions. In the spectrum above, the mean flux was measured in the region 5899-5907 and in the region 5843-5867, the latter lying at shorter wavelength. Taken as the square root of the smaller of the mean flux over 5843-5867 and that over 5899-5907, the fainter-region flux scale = 2.44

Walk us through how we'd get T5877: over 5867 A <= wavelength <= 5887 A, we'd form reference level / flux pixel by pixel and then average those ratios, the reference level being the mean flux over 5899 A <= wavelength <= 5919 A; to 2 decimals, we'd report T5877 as 1.00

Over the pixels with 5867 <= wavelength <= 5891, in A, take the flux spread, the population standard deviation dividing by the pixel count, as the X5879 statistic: 0.455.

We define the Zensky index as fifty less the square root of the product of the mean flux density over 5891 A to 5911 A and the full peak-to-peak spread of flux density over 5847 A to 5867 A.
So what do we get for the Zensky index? 48.5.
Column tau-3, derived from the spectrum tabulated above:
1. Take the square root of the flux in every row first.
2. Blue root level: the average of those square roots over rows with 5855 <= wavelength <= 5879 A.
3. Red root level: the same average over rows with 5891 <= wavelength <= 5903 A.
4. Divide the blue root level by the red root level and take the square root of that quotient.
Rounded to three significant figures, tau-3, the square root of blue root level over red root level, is 1.04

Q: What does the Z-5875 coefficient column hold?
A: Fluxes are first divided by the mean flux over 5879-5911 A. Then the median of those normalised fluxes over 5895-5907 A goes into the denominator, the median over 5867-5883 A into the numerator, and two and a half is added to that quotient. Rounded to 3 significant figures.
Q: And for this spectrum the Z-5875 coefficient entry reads 3.61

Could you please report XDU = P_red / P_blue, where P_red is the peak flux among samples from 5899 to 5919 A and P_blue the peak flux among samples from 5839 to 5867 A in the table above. 0.93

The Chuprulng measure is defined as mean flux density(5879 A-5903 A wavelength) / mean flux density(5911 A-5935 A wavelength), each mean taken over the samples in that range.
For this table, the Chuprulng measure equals 0.87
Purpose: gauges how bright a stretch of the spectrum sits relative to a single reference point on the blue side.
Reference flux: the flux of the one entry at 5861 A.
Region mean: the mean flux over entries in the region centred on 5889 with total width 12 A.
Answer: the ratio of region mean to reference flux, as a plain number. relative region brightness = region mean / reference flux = 0.86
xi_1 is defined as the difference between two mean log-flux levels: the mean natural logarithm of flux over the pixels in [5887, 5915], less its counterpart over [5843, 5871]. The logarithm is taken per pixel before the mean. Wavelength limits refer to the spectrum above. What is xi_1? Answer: -0.10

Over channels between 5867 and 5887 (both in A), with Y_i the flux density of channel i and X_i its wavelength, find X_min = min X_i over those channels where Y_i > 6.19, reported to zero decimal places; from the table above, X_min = 5869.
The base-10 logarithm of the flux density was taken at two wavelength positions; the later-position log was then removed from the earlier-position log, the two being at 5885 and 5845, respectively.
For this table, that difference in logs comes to 0.066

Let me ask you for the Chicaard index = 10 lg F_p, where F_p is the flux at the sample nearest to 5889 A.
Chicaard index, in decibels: 7.1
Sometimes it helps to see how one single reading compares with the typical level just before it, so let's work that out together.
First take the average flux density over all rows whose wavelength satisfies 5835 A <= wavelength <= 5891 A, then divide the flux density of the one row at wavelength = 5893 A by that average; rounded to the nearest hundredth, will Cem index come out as 0.80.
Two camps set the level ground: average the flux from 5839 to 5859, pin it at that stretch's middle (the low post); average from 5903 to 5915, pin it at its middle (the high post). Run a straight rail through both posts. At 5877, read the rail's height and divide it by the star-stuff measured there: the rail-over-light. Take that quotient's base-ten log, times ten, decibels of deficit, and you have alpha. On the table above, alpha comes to 0.1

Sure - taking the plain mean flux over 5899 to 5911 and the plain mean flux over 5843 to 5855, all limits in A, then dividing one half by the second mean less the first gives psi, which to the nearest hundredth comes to 1.54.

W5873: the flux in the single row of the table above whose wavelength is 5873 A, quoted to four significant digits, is 6.352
